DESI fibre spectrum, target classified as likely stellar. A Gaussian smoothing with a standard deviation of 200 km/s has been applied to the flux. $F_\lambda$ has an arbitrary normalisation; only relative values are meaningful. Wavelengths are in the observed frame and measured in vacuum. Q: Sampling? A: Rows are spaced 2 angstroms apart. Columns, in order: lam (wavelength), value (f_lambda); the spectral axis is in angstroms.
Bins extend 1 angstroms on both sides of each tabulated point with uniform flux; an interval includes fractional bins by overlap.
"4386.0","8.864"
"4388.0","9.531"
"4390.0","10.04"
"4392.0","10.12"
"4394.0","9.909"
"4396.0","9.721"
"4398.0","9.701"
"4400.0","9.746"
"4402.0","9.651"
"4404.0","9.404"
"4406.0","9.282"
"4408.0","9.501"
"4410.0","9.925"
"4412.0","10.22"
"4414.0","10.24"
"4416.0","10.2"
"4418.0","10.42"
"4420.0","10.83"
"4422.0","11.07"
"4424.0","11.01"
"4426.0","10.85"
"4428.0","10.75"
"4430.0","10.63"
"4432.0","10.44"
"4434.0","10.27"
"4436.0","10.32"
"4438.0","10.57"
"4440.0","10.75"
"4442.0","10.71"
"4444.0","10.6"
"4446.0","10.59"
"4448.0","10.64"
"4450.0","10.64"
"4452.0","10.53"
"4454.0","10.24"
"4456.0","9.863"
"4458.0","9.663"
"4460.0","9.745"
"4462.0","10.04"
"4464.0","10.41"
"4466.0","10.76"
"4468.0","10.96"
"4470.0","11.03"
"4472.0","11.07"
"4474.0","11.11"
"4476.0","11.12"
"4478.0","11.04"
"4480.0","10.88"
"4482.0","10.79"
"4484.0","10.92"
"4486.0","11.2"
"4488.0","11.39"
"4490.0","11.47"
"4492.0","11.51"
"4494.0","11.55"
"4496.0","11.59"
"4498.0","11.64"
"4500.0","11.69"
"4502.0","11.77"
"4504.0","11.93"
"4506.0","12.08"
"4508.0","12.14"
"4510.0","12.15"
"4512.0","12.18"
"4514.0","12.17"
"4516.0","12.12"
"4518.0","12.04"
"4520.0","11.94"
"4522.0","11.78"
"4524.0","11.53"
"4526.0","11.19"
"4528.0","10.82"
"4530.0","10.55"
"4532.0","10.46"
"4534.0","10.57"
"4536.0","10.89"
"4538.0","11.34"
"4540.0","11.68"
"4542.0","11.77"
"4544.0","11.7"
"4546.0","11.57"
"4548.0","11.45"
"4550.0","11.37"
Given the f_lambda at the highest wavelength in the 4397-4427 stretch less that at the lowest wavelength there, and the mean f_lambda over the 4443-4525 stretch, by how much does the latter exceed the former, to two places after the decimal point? 10.03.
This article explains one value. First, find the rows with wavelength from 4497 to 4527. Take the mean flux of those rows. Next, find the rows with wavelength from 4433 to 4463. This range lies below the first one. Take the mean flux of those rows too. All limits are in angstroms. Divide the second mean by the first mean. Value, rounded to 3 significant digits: 0.870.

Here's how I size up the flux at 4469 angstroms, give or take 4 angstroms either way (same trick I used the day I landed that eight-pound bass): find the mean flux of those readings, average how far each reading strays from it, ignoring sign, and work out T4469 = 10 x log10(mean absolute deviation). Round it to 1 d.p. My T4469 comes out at -10.1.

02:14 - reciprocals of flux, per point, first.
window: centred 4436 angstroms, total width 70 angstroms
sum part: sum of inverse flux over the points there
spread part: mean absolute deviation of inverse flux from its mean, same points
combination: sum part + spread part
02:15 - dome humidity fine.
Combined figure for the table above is 3.4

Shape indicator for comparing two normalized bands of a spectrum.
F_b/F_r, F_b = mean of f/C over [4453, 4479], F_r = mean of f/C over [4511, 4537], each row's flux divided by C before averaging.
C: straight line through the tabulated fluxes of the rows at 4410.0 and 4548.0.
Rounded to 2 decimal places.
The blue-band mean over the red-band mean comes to 0.98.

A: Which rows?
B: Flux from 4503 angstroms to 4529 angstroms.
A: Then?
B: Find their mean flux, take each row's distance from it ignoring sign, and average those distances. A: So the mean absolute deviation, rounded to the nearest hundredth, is 0.32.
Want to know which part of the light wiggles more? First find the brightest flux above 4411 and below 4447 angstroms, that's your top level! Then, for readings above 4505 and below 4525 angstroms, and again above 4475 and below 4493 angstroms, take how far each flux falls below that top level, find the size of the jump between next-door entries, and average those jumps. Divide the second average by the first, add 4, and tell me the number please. 5.6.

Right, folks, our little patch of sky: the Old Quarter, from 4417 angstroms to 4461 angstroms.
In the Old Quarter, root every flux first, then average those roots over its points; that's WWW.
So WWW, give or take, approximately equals 3.24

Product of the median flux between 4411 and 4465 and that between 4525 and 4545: 116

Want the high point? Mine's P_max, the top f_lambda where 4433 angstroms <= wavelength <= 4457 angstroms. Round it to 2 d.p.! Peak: 10.75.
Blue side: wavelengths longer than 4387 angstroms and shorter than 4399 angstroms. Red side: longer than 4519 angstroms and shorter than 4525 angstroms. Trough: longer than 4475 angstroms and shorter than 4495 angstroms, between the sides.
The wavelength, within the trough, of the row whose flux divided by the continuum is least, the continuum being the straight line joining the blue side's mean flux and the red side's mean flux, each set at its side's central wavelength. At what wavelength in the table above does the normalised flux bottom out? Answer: 4482.0 angstroms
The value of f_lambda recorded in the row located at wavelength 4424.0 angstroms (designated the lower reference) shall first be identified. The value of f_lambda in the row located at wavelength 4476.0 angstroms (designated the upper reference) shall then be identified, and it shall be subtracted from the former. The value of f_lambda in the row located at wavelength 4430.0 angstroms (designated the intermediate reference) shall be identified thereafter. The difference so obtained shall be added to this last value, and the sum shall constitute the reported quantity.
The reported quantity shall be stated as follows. 10.5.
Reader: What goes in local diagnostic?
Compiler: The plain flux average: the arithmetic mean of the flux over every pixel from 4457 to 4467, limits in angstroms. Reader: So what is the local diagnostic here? 10.1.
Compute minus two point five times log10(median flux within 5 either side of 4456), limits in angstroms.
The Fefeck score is -2.49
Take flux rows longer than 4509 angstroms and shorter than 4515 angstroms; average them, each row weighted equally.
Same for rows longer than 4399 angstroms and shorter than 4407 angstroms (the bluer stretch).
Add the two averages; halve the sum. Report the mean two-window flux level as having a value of 10.8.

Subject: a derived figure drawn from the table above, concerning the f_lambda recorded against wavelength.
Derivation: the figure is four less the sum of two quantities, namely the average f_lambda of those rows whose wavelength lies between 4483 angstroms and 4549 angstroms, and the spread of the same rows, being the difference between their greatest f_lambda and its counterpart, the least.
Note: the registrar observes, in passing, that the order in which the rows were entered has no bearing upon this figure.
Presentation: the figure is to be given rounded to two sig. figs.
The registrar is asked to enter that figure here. -9.3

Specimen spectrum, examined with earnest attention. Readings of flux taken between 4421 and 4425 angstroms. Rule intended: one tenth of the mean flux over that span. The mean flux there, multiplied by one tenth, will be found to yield 1.10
